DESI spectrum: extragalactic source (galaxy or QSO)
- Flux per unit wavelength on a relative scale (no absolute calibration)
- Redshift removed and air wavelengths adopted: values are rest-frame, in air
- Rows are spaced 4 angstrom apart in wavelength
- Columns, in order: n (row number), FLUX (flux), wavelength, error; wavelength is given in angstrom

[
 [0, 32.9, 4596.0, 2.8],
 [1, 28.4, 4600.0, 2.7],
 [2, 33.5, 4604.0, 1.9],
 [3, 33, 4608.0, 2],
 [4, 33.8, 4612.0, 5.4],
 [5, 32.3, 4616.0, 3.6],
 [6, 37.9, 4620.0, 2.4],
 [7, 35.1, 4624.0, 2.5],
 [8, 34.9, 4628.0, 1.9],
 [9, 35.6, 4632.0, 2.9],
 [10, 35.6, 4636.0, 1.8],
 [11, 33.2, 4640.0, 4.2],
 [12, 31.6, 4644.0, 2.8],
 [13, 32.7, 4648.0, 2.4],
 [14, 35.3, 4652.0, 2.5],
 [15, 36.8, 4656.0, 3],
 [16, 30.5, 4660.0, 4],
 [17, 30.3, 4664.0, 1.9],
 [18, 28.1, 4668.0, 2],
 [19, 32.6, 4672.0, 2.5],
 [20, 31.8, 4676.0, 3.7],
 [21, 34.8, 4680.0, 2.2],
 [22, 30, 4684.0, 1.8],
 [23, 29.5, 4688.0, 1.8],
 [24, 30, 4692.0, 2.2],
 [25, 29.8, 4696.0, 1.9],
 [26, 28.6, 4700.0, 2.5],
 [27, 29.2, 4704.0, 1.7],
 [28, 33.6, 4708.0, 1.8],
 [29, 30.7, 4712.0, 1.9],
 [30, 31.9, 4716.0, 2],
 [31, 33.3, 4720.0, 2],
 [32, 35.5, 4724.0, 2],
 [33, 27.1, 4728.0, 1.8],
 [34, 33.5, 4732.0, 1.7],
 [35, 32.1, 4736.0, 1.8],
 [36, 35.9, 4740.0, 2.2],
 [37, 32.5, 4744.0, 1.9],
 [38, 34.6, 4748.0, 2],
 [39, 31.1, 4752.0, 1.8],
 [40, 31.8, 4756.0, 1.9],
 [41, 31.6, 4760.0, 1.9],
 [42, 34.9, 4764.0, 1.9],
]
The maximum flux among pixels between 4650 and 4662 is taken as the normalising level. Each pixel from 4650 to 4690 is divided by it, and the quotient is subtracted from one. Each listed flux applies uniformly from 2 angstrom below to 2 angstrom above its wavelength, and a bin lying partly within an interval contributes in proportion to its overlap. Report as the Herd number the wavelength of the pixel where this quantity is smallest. 4656.0 angstrom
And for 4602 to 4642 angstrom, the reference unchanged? 4620.0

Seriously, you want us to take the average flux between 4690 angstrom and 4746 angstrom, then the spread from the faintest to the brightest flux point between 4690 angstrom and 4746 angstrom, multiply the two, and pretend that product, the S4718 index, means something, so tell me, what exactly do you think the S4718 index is 279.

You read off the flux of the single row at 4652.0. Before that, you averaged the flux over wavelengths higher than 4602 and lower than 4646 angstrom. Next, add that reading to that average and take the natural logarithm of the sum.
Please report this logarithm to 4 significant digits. 4.242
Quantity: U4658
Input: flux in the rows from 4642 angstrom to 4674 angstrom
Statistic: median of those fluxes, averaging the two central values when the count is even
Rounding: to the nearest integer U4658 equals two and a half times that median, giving 80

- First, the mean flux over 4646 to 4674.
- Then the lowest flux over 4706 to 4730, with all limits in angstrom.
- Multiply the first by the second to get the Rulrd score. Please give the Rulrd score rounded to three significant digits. 876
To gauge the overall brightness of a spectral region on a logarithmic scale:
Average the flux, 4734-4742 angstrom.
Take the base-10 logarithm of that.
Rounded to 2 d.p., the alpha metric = 1.53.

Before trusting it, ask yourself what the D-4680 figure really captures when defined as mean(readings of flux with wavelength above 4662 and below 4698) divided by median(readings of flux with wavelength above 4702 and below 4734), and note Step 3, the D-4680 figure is 0.94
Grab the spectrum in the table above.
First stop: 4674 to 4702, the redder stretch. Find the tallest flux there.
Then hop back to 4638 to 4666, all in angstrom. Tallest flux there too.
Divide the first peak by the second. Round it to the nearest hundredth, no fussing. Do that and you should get 0.95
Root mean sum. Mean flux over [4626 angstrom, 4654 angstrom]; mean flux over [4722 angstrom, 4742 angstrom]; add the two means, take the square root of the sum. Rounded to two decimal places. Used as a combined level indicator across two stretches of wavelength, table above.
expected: 8.18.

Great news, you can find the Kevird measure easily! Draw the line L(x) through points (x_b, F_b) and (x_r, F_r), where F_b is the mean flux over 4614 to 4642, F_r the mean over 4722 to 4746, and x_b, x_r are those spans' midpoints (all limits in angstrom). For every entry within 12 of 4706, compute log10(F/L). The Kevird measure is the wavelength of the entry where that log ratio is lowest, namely 4700.0 angstrom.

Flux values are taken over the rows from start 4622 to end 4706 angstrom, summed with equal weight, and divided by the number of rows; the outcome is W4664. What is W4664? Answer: 32.2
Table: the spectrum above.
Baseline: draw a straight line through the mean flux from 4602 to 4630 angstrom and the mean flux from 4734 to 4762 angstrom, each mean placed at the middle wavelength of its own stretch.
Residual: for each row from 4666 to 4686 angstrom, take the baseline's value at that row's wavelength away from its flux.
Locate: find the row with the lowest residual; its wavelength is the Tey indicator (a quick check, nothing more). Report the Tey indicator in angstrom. 4668.0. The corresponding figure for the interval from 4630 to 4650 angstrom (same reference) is 4644.0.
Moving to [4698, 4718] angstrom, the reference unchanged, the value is 4700.0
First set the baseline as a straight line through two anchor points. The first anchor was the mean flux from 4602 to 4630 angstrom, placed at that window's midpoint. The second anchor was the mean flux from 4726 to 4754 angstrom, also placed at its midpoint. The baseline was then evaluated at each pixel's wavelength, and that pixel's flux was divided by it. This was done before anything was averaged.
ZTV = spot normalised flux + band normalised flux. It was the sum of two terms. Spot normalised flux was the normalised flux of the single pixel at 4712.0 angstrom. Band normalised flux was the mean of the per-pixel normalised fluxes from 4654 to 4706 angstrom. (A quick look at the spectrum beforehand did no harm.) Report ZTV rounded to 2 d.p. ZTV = 1.86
